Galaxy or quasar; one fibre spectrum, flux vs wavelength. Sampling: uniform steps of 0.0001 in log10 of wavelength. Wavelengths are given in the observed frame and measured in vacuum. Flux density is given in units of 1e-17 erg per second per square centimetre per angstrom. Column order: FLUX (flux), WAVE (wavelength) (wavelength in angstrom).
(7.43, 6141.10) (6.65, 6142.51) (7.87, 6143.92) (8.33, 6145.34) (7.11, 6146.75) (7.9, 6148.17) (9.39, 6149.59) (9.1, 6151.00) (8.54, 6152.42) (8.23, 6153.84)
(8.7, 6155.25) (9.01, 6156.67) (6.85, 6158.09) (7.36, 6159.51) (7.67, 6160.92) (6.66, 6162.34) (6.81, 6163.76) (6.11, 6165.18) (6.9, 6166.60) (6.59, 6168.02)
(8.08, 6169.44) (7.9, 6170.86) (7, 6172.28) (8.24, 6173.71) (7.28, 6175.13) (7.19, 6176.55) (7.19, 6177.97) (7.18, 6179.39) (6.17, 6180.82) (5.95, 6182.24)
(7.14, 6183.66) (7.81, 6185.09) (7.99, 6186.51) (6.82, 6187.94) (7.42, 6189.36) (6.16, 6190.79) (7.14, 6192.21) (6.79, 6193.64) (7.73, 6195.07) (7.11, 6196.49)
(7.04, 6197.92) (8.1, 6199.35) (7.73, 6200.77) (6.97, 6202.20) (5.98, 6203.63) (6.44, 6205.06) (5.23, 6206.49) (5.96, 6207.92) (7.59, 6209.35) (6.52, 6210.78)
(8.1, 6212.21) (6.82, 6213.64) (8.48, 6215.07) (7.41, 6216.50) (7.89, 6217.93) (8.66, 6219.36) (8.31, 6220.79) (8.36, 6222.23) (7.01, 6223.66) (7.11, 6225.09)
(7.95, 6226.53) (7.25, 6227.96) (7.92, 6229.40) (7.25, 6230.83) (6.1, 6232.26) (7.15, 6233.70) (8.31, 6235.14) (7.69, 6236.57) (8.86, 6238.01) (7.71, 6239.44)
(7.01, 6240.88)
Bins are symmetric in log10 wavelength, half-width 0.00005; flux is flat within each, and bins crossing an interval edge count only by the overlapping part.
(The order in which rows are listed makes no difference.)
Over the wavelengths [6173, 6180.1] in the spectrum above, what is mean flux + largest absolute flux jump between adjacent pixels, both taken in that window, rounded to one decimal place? 8.4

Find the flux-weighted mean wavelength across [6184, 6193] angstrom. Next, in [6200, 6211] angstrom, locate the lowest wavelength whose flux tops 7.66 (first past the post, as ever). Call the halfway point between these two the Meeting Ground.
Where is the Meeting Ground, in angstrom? 6194.6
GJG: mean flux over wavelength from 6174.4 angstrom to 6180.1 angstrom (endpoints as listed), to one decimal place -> 7.2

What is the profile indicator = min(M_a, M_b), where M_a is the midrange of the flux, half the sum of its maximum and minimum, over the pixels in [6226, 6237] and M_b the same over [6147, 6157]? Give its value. 7.2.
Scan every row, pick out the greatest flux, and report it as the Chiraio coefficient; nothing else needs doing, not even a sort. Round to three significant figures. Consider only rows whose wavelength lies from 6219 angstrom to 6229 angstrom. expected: 8.66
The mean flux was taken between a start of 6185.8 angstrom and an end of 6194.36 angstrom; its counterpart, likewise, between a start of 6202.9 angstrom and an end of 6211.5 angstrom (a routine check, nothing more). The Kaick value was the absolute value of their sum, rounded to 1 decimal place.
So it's 13.3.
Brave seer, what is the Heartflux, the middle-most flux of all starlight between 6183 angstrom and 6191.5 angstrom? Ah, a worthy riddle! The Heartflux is 7.28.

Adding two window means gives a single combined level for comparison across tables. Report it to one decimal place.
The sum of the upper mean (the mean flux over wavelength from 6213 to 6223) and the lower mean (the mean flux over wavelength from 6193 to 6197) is 15.2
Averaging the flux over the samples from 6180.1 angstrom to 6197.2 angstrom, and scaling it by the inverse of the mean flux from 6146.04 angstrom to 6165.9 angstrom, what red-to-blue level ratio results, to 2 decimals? 0.90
